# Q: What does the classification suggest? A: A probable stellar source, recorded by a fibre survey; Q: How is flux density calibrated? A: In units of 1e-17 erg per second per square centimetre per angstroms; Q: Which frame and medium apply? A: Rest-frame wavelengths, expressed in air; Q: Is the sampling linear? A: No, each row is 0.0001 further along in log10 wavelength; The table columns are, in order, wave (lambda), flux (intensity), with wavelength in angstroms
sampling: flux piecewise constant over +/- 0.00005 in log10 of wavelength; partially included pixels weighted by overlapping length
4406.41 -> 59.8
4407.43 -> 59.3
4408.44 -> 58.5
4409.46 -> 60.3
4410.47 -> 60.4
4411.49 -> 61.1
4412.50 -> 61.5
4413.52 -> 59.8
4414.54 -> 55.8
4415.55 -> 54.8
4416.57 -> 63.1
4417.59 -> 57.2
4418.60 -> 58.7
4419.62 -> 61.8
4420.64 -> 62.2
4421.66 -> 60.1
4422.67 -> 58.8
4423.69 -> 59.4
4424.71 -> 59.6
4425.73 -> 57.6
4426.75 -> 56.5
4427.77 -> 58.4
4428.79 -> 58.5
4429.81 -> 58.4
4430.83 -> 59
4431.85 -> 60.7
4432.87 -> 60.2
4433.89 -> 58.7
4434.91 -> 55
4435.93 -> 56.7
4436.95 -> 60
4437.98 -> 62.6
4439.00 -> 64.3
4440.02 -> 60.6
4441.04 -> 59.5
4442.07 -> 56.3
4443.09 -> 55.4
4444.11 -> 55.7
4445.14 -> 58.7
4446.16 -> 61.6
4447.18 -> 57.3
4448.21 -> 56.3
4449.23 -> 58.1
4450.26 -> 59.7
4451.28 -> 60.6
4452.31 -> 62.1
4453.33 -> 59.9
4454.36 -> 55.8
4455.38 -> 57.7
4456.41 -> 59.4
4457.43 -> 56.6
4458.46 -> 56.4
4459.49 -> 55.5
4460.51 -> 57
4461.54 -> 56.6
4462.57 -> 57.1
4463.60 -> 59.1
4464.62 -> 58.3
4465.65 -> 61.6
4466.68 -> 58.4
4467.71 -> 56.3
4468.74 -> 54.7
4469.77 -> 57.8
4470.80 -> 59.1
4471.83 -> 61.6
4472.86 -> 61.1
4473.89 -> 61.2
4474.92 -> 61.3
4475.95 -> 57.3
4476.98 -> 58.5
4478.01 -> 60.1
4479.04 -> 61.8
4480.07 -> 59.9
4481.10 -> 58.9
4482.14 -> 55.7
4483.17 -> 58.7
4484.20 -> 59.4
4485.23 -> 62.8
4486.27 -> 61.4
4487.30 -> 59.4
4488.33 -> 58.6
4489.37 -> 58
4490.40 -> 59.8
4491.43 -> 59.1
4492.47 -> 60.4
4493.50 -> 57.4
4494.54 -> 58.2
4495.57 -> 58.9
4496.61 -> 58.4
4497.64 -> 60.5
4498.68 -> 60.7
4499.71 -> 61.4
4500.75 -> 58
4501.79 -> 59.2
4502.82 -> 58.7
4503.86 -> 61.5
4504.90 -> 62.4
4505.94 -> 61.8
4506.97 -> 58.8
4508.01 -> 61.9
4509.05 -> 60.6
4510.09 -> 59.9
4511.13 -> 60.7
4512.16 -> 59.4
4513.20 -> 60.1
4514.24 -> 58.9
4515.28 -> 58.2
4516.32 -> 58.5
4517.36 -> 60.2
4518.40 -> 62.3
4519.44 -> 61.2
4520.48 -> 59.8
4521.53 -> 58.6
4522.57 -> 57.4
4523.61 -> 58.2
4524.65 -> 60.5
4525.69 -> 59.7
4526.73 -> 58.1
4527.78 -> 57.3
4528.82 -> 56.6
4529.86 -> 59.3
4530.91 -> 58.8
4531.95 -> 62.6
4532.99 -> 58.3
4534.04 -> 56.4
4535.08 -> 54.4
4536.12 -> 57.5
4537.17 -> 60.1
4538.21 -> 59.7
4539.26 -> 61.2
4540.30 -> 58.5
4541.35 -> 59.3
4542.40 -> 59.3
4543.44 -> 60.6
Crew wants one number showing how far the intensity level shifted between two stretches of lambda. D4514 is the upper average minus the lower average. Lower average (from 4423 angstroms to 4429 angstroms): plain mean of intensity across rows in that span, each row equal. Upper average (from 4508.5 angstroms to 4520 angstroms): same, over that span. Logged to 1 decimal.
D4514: 1.7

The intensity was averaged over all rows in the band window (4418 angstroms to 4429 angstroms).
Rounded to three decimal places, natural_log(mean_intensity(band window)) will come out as 4.082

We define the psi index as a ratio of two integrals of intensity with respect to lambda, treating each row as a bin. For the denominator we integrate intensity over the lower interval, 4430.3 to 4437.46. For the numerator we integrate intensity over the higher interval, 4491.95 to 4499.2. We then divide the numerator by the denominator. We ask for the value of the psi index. 1.02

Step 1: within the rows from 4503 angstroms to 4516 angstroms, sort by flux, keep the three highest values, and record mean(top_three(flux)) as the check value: 62.0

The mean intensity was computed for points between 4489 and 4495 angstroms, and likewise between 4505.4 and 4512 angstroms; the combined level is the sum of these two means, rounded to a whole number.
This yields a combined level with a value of 119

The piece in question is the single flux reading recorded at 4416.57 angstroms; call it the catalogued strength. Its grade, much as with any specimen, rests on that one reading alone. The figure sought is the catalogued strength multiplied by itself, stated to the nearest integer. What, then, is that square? 3982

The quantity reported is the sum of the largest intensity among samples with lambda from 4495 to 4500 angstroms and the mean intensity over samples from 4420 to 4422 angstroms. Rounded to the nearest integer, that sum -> 123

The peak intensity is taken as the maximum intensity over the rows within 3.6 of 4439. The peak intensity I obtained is 64.3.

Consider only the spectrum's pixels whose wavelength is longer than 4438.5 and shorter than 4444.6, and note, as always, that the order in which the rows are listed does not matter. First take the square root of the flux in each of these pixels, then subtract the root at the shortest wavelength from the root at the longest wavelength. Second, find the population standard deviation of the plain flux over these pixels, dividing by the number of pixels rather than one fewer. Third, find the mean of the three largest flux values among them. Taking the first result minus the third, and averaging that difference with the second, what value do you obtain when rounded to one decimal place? -29.4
